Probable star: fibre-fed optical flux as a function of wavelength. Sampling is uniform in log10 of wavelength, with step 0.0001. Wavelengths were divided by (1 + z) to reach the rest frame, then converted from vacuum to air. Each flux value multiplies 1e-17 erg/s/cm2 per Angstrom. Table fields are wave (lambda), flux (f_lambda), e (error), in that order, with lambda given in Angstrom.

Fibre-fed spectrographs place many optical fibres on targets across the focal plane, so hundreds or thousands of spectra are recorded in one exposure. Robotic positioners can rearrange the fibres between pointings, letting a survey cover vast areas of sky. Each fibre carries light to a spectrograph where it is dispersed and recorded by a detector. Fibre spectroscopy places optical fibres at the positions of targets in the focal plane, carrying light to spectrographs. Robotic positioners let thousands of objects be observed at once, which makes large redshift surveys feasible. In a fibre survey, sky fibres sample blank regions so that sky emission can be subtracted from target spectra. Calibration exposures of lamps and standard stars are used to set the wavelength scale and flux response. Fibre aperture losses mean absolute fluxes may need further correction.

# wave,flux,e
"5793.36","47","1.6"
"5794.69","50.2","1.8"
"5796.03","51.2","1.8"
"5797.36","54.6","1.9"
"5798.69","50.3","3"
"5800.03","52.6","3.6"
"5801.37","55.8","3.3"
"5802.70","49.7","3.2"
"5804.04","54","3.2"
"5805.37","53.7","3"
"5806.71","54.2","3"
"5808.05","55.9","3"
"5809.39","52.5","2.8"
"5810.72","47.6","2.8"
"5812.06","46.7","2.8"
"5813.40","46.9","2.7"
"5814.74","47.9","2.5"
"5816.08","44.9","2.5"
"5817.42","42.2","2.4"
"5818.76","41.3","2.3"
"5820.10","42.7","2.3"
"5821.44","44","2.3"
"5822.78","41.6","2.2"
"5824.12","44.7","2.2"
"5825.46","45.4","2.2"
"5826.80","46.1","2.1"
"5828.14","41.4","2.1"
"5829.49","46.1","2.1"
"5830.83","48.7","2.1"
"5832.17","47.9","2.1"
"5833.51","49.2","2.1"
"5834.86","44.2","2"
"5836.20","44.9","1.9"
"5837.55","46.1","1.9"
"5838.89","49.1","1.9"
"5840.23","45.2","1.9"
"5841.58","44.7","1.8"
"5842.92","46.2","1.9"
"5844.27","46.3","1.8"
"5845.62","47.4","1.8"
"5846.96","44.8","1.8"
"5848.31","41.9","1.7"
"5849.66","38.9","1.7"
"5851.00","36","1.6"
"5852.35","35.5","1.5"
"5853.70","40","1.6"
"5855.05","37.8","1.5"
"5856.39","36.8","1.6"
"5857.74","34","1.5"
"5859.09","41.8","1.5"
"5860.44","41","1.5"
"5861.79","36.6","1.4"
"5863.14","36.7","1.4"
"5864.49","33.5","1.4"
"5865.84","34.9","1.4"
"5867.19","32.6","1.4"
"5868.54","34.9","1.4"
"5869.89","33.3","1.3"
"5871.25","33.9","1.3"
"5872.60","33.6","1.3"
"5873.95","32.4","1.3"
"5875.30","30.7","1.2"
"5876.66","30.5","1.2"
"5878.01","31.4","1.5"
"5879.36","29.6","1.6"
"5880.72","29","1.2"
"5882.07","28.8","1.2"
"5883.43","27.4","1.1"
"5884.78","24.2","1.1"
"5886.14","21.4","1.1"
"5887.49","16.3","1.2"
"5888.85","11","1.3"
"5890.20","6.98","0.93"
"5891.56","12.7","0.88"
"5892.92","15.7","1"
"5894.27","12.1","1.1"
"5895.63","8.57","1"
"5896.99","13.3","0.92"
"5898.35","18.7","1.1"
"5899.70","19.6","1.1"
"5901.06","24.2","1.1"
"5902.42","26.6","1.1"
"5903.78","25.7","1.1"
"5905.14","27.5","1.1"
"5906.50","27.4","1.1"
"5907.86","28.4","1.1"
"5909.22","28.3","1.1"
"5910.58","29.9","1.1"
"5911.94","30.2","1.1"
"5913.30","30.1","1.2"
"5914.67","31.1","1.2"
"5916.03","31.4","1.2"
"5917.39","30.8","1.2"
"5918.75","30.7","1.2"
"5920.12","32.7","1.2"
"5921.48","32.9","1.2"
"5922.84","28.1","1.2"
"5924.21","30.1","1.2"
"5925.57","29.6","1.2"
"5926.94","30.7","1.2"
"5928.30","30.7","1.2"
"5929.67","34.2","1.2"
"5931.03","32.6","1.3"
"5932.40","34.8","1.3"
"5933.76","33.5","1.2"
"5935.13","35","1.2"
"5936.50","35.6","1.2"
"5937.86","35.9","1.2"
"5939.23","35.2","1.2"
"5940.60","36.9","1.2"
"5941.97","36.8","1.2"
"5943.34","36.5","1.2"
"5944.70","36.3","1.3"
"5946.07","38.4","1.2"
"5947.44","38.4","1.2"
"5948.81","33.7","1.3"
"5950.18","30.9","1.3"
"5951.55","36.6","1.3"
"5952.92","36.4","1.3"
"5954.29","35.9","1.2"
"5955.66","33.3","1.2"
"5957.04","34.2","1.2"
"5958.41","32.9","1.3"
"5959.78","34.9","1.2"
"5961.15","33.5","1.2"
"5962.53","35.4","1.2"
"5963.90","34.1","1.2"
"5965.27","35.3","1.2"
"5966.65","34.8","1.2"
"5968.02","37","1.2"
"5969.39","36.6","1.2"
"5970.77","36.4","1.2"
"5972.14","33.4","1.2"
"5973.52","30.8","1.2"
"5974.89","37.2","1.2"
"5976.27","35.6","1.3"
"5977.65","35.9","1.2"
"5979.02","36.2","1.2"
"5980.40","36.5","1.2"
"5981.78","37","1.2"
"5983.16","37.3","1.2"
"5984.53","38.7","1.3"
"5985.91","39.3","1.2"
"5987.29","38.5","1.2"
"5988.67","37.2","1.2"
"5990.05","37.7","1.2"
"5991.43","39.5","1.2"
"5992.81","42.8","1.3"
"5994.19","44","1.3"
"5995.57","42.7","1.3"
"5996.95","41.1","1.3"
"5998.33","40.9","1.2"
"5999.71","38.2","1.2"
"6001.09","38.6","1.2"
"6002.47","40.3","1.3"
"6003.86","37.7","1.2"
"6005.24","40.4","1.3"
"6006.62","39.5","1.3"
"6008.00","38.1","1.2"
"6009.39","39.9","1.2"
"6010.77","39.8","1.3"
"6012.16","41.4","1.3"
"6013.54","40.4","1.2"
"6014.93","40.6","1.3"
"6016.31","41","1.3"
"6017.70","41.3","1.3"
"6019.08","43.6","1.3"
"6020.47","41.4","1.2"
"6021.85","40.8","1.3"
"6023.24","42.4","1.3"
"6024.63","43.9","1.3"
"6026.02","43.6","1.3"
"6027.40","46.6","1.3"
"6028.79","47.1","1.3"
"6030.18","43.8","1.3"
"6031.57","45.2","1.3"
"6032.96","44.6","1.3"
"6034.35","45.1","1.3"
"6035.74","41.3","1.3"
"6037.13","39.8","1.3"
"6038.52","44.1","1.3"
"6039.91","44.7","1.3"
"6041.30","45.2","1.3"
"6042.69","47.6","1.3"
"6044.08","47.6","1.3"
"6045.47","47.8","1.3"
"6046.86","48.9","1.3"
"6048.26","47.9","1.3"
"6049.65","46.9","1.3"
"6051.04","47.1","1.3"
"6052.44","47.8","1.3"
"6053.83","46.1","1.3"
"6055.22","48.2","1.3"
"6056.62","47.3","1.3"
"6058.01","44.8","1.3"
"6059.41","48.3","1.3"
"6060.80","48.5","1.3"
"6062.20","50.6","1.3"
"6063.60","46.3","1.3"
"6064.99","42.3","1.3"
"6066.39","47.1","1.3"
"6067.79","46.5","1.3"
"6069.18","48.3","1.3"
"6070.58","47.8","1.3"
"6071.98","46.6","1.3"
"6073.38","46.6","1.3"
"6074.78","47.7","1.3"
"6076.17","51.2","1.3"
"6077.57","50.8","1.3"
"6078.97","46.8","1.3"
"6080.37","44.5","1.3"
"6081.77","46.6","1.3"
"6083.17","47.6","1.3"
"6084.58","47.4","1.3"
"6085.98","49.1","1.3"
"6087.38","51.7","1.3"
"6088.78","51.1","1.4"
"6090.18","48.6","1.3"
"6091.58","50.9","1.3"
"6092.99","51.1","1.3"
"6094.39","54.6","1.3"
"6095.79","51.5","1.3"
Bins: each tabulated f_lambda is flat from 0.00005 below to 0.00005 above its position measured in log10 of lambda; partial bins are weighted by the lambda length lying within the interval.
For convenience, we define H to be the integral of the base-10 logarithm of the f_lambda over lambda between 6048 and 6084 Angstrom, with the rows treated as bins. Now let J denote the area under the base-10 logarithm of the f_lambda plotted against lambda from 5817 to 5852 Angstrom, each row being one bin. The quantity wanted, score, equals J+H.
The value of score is 118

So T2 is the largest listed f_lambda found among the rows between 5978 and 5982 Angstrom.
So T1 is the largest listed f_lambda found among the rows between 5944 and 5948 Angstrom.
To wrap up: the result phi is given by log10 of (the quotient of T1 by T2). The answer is 0.02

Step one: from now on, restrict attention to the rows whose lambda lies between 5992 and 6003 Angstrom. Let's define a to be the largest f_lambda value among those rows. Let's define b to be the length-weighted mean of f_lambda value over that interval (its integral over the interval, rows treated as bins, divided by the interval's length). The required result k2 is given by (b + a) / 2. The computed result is 43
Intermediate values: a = 44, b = 41.1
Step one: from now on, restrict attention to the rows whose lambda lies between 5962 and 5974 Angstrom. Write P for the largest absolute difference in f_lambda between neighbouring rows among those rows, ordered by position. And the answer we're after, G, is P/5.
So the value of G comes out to 0.6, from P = 3.0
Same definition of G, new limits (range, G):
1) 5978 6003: 0.7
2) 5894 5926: 1.1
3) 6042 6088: 1.0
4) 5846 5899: 1.6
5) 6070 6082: 0.8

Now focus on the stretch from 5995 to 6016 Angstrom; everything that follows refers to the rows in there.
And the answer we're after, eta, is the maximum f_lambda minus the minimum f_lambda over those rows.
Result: 5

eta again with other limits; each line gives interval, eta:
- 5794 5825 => 15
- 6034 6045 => 8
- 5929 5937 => 3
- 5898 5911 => 11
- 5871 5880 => 4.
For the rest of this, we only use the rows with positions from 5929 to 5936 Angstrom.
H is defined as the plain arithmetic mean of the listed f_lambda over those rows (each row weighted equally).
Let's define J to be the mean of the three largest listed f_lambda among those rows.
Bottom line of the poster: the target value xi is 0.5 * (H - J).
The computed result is -0.3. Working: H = 34.0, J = 34.7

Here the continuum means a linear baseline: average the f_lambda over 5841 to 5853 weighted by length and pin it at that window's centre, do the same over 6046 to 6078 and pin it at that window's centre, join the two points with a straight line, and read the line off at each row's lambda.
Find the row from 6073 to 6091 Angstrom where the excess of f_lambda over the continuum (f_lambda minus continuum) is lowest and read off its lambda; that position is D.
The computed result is 6080.37 Angstrom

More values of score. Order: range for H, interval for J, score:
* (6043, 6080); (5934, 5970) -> 118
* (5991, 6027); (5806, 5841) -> 116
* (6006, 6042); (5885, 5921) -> 106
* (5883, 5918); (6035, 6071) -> 106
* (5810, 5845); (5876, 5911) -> 104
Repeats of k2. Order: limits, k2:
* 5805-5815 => 53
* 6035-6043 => 46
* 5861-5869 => 36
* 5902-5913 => 29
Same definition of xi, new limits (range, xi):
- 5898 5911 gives -1.6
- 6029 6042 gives -0.7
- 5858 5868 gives -1.6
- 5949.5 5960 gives -1.0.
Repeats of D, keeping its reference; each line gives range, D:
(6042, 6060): 6058.01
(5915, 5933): 5922.84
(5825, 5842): 5828.14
